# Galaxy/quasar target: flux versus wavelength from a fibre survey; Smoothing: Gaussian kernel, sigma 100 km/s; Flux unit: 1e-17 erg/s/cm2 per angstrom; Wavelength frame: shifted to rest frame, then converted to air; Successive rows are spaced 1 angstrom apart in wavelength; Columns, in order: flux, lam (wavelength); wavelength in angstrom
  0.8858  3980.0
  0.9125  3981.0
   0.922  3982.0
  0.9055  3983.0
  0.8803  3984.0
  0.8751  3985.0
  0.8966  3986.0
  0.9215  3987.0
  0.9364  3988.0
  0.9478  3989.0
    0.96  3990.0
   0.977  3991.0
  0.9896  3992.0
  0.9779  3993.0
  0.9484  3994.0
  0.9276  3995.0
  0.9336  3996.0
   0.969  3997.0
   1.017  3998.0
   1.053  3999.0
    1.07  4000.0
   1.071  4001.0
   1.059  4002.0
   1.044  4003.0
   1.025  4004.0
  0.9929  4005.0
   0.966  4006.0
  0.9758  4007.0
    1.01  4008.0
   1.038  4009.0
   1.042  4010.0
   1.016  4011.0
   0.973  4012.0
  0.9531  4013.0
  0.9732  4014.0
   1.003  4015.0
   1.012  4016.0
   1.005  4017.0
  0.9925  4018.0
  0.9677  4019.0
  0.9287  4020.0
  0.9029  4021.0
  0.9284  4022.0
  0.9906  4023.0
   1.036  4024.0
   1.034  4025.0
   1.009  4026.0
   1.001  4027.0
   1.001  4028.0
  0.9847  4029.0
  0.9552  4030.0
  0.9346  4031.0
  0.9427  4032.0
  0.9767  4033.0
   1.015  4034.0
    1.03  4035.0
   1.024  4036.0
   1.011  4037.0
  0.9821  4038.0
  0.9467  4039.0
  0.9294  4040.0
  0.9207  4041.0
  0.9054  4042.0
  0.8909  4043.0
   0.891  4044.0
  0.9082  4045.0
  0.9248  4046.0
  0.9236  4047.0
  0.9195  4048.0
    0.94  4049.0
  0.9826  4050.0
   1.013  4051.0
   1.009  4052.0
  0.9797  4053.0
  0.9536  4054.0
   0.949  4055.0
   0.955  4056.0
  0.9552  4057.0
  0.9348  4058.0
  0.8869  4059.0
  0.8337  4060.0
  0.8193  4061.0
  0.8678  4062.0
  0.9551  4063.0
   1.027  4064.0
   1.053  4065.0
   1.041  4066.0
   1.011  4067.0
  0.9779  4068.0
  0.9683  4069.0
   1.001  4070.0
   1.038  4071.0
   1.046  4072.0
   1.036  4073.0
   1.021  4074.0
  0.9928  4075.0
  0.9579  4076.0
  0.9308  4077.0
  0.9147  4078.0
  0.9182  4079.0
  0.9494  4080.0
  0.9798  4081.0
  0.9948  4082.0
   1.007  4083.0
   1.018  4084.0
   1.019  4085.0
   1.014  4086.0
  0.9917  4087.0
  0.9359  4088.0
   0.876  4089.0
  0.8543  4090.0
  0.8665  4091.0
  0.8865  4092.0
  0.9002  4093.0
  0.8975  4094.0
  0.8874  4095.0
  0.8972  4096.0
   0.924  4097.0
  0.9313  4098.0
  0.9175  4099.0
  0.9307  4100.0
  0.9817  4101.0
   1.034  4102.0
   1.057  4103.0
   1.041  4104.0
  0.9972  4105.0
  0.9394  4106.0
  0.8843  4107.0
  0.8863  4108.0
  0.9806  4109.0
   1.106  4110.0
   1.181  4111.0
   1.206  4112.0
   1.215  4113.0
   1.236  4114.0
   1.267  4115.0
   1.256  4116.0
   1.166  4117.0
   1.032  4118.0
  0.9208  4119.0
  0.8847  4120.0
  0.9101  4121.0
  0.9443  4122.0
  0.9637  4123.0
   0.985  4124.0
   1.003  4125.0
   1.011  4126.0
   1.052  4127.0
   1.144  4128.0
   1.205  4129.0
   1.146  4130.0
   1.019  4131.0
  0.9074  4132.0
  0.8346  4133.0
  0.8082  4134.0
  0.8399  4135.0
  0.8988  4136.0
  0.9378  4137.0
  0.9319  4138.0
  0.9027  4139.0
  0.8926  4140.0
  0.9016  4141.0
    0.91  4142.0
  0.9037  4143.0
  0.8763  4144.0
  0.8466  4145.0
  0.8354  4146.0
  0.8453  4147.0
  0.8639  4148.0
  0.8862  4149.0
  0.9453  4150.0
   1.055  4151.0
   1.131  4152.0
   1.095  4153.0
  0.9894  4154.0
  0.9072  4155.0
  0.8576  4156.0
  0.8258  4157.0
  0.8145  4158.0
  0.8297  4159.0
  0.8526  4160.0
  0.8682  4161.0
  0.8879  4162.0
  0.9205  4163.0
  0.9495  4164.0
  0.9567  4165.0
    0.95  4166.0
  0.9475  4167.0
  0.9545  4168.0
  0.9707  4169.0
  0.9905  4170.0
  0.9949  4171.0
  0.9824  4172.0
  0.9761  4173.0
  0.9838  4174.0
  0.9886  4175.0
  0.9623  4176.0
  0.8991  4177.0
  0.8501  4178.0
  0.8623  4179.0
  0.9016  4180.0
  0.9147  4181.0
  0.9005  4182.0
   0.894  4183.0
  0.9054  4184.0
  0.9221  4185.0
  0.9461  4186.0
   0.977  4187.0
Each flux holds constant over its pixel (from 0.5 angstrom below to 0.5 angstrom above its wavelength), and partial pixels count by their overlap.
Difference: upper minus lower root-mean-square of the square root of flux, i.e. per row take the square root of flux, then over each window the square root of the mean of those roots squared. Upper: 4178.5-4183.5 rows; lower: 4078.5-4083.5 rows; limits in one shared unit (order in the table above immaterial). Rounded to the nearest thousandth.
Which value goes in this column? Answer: -0.039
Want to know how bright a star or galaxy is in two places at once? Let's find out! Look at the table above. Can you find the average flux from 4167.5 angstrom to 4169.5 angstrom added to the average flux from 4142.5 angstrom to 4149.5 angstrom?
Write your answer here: 1.83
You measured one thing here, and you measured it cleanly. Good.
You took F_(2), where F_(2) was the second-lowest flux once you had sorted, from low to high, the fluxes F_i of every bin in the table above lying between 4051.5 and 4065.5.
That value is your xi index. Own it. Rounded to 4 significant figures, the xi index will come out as 0.8337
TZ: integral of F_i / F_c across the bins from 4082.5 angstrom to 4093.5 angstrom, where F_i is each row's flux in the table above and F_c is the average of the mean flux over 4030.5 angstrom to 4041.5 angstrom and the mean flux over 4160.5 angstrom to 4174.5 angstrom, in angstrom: 11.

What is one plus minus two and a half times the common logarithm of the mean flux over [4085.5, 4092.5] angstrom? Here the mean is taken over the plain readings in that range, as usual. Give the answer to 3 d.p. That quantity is 1.093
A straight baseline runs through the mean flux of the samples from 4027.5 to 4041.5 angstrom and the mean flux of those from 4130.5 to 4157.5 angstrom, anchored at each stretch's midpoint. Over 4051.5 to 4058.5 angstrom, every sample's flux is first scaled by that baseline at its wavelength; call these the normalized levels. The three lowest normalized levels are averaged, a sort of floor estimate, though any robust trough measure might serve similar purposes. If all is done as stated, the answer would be 0.982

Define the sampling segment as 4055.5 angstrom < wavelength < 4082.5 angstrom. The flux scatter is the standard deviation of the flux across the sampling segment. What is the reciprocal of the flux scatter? 16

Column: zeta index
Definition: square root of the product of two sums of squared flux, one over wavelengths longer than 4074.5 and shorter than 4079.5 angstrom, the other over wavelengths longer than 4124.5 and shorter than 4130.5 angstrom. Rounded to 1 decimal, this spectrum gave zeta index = 5.7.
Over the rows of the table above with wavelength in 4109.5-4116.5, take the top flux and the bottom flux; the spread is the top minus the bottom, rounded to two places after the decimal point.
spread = 0.16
